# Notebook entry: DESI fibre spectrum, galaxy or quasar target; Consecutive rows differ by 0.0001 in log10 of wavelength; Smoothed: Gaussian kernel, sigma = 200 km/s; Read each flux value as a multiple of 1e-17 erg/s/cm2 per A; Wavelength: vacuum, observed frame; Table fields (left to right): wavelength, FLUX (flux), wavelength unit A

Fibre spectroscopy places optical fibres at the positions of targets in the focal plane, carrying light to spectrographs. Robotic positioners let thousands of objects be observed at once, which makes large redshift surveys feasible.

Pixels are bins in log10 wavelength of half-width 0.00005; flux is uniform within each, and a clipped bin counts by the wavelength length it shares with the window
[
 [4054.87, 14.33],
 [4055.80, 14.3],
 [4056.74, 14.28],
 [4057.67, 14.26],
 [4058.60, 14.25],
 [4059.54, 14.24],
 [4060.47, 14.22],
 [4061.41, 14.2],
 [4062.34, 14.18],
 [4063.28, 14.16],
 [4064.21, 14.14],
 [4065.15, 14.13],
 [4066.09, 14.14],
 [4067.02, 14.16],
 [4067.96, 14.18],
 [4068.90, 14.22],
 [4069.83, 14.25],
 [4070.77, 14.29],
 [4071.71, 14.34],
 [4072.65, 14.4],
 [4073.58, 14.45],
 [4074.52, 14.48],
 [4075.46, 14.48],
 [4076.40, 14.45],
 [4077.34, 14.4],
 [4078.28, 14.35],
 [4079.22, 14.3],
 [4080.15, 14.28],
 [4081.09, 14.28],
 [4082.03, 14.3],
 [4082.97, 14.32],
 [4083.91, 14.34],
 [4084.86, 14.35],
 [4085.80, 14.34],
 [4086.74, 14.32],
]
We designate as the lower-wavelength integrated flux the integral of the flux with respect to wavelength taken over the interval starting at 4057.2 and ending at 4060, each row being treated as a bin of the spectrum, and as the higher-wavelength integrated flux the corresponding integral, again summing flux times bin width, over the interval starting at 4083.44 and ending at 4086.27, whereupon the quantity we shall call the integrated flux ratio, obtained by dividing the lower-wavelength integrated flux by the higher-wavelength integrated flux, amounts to 0.99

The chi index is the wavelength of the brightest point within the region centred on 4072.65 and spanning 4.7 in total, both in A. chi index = 4074.52 A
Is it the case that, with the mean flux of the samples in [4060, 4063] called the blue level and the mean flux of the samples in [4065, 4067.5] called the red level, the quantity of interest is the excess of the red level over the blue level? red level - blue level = -0.06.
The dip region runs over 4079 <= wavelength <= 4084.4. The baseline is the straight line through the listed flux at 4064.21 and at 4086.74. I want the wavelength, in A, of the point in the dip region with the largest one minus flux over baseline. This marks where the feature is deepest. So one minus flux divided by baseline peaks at 4081.09 A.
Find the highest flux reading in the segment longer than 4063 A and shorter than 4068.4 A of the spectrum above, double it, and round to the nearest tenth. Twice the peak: 28.4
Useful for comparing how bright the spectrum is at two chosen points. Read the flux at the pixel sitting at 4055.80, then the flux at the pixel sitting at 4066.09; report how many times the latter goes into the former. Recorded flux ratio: 1.01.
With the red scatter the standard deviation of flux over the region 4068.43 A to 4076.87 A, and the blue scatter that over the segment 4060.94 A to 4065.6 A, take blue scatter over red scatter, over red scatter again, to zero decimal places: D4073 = 3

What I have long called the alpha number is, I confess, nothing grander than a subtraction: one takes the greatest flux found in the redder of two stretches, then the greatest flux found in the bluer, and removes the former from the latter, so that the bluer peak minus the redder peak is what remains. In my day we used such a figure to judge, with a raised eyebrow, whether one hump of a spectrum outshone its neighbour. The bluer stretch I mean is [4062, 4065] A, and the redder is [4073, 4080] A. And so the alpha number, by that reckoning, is -0.30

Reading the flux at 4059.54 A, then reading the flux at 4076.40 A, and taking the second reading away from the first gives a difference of -0.210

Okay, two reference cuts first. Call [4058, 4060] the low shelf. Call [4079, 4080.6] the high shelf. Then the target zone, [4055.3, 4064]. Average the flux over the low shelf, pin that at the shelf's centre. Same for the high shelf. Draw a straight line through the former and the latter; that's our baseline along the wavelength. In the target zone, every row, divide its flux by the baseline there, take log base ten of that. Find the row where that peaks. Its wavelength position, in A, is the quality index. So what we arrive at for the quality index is 4055.80 A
